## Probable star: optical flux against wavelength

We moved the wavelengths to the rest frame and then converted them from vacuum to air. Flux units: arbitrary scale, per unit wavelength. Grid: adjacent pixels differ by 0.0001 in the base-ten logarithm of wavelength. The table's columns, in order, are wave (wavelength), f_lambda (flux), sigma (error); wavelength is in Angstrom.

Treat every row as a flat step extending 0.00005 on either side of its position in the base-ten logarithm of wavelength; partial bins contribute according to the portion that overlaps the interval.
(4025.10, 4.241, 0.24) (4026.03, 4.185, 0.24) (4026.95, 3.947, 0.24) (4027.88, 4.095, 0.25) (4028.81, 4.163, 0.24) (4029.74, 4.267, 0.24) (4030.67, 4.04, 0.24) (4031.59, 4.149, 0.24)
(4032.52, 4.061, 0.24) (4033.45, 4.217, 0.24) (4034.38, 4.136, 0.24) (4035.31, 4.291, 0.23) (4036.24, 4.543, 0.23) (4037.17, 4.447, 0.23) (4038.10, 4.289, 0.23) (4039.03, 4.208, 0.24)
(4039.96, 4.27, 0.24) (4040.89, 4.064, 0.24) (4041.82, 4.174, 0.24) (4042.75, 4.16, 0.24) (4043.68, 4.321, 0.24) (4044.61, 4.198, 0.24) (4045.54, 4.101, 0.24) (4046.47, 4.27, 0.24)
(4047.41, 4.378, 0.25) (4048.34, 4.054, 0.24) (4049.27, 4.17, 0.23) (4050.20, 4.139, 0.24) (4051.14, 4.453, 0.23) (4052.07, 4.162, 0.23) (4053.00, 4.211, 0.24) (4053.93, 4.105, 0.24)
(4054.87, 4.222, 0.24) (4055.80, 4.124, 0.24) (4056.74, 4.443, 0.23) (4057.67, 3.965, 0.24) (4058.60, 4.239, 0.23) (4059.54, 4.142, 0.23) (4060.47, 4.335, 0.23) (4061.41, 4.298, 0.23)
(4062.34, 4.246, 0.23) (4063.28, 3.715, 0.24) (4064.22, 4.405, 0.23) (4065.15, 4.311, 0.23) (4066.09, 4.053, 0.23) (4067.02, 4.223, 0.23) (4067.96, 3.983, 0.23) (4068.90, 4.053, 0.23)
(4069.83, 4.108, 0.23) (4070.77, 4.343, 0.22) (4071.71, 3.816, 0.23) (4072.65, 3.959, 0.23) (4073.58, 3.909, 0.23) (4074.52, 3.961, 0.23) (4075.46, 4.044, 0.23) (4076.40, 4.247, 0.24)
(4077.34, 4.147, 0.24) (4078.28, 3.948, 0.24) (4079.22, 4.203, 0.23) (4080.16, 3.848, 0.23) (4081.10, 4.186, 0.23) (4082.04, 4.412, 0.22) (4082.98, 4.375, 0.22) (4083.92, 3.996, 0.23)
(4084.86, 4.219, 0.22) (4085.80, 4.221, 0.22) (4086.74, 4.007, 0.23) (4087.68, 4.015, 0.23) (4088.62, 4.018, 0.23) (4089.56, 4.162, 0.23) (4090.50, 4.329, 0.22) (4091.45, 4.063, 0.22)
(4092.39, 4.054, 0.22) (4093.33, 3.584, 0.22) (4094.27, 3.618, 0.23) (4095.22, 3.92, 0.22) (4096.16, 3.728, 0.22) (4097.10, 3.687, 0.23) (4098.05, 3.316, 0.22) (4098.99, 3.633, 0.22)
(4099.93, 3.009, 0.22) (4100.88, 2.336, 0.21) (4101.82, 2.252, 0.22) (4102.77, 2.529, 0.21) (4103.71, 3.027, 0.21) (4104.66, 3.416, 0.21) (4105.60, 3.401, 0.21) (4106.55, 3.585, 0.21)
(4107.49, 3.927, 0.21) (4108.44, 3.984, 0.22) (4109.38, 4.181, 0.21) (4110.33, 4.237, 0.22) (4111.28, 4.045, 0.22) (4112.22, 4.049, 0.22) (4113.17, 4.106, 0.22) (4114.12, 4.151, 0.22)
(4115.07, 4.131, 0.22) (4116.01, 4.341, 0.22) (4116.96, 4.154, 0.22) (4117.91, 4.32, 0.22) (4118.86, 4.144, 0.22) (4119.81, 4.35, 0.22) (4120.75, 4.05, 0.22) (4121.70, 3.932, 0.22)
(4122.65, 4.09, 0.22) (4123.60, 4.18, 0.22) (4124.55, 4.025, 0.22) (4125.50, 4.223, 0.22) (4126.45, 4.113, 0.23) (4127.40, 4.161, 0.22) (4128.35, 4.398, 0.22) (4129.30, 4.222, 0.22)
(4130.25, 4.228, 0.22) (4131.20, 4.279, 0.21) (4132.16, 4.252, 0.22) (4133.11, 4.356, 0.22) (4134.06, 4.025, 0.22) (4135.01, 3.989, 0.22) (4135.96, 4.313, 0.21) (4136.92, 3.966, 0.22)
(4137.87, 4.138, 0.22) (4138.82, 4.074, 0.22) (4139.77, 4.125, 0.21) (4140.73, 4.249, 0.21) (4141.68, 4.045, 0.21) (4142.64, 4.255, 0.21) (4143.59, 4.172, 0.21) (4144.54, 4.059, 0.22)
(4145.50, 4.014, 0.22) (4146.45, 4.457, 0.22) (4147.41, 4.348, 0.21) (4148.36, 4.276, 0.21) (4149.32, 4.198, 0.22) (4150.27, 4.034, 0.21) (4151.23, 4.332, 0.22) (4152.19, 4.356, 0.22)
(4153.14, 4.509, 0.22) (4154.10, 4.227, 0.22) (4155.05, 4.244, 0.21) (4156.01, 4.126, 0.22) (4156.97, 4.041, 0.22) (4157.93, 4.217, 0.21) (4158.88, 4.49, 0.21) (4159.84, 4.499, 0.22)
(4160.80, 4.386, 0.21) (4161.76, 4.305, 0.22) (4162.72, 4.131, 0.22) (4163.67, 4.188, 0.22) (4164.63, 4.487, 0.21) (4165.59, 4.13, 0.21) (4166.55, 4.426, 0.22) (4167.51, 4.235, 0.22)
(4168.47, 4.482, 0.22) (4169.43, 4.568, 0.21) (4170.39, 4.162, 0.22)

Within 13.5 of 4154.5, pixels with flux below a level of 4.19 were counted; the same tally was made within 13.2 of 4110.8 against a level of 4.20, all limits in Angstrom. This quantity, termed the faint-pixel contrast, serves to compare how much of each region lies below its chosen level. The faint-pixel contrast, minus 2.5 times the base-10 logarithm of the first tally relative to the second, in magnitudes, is 1.0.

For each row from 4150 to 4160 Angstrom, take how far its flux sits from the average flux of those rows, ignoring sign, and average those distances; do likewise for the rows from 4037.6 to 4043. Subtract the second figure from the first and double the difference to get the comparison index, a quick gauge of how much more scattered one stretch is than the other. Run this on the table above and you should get 0.16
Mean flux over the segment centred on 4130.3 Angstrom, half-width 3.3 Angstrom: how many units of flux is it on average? 4.27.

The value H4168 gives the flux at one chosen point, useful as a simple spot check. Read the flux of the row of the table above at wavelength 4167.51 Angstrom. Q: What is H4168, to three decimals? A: 4.235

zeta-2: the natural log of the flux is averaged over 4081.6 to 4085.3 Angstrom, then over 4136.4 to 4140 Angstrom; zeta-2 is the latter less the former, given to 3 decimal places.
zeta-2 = -0.041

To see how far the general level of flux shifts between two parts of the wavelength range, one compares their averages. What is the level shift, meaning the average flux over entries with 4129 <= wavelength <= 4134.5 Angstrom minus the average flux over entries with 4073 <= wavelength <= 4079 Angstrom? 0.2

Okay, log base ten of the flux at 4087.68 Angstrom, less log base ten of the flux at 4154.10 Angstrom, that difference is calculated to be -0.022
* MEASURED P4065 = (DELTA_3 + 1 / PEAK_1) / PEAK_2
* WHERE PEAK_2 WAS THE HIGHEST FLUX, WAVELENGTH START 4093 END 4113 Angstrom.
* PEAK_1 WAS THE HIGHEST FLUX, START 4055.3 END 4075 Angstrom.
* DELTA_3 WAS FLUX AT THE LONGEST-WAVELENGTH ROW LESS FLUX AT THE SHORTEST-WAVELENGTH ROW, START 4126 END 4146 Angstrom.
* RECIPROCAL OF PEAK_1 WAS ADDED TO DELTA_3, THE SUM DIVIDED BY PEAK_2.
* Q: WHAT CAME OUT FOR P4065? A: 0.03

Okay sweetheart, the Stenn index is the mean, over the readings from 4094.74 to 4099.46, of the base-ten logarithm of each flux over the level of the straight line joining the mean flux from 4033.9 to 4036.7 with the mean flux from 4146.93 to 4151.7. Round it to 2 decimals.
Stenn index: -0.07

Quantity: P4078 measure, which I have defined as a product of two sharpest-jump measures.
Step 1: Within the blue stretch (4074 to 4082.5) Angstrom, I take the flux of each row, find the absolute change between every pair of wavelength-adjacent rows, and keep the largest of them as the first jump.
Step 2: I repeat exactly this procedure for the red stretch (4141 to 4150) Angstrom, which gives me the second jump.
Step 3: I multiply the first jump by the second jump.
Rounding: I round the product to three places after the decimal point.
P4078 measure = 0.157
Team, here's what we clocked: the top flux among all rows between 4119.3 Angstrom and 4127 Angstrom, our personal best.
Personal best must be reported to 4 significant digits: 4.350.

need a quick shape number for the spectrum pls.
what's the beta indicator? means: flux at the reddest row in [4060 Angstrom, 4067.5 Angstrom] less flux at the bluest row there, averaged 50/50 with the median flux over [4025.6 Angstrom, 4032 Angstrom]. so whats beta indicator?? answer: 2.02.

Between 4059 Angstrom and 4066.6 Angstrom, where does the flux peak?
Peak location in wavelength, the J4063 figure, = 4064.22 Angstrom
